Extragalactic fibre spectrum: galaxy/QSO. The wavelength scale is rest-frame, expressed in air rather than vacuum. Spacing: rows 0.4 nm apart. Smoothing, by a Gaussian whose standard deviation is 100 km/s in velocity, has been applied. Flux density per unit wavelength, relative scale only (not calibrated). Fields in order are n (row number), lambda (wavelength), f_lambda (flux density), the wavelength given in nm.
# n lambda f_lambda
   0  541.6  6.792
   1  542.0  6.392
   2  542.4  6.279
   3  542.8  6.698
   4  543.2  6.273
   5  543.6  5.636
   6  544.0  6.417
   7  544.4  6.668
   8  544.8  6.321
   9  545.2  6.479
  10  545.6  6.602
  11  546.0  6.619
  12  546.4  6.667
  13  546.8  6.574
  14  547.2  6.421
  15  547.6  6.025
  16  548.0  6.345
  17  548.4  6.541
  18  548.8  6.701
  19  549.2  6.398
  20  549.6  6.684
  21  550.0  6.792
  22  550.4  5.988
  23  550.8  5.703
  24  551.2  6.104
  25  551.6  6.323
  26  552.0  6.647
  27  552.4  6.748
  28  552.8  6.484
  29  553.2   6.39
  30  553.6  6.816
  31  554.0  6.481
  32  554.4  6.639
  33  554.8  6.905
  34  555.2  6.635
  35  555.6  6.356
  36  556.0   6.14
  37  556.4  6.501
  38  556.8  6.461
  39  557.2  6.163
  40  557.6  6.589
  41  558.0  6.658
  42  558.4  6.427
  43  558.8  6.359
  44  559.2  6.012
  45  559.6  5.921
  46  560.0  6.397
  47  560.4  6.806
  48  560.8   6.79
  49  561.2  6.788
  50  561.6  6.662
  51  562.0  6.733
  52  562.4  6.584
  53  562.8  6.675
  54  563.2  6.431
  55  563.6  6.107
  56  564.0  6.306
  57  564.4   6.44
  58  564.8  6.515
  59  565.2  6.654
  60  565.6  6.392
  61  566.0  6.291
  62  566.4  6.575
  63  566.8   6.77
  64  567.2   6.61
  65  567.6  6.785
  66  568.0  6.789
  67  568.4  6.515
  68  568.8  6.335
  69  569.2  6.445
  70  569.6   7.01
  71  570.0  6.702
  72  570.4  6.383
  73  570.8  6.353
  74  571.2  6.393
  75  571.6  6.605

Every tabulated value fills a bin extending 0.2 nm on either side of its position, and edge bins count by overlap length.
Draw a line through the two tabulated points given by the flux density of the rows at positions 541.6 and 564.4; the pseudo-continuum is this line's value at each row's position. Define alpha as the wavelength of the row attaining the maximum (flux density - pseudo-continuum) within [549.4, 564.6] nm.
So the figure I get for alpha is 554.8 nm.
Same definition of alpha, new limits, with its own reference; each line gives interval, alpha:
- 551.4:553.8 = 553.6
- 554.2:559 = 554.8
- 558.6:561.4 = 560.4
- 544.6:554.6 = 553.6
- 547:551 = 550.0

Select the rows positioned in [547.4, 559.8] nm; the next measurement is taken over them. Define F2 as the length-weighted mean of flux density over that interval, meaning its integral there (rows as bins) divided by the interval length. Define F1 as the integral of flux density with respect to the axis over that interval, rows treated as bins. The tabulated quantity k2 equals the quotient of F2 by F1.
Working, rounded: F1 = 80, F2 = 6.42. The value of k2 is 0.08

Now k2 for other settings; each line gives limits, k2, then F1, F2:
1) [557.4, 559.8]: 0.42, 15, 6.33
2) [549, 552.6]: 0.28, 23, 6.38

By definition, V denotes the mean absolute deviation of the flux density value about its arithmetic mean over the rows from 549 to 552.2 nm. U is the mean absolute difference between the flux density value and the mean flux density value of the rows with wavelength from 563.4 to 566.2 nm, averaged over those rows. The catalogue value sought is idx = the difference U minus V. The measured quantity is -0.17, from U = 0.13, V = 0.30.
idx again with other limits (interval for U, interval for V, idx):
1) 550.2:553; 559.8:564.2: 0.11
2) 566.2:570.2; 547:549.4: 0.01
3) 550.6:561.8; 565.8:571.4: 0.05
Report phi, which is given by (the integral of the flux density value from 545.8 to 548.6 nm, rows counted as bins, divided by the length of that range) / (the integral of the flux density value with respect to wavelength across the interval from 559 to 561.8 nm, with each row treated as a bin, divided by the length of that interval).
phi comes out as 1.00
